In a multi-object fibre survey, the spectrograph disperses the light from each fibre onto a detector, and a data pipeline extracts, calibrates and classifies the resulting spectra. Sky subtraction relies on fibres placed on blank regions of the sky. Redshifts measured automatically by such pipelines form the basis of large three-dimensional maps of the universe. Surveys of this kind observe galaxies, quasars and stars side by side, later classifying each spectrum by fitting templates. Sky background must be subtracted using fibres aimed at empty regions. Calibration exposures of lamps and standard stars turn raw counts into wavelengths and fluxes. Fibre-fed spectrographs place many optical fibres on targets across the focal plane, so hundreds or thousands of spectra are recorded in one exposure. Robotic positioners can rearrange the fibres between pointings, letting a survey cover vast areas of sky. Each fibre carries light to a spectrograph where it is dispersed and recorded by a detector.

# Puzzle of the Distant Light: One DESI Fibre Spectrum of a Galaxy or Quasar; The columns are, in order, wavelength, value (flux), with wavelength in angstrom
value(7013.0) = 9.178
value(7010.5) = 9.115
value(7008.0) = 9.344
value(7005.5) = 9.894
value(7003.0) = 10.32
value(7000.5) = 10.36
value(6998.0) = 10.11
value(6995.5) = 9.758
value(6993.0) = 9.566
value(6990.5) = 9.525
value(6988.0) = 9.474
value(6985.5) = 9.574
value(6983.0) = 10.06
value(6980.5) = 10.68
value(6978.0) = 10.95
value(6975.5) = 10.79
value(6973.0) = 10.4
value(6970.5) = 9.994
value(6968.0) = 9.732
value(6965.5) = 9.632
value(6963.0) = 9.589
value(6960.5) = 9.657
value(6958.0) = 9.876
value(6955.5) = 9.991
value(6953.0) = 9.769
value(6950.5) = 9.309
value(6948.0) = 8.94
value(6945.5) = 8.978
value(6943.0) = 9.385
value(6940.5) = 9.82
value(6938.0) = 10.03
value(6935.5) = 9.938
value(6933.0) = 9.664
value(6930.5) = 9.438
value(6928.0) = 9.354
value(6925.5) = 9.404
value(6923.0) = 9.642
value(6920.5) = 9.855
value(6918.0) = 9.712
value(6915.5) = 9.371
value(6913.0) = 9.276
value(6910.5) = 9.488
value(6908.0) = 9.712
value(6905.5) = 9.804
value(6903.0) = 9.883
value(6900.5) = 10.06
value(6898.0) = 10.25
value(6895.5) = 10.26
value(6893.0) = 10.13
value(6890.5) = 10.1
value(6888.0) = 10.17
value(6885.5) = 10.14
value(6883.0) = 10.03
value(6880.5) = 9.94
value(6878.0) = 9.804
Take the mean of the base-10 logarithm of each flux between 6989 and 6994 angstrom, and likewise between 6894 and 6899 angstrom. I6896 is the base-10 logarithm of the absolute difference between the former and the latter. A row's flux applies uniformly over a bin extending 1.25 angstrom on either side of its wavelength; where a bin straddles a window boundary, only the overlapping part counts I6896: -1.51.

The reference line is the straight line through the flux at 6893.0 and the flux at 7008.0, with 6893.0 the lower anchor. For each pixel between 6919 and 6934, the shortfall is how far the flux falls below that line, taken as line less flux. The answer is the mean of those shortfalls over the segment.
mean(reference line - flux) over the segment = 0.34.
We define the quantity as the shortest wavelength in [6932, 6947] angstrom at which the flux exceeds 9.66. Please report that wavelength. 6933.0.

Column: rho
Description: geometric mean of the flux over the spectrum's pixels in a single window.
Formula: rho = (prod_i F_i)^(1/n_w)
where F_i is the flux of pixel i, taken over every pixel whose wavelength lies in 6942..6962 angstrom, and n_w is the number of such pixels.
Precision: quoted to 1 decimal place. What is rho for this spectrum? 9.5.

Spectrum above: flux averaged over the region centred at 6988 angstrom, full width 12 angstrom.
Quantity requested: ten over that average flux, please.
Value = 1.04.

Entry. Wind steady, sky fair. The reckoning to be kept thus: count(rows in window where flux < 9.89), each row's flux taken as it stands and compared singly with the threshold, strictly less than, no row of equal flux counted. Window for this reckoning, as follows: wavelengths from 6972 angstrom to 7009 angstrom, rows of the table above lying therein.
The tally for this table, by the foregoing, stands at 6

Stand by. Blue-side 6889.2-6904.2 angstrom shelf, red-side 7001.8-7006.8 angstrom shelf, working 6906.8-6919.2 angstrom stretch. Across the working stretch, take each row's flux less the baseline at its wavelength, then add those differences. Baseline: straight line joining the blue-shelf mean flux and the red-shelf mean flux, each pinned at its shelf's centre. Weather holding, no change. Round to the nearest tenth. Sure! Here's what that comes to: -3.0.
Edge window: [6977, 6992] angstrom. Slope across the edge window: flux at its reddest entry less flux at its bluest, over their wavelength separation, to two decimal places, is -0.11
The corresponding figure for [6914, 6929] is 0.00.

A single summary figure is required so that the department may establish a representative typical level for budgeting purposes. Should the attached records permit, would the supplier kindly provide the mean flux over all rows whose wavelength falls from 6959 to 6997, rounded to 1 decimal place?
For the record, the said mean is 10.0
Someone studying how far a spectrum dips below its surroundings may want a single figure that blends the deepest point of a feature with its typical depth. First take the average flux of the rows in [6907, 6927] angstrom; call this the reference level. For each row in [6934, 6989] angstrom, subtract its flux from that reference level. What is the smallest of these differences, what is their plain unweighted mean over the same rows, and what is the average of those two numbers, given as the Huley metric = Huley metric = -0.84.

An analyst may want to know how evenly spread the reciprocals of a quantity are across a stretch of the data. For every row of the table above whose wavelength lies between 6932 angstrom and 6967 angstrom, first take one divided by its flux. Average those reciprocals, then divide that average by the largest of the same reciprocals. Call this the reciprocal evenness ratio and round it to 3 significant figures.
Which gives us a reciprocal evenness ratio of 0.931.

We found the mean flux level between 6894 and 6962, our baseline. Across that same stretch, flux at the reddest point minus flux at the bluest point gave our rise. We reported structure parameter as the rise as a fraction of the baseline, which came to -0.062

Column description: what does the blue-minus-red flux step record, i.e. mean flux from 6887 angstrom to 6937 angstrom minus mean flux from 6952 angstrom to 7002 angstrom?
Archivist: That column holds -0.20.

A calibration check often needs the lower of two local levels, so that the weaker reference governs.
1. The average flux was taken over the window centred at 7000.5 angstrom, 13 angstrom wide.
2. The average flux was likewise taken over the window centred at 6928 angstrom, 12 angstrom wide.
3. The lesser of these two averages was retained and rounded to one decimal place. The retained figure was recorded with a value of 9.5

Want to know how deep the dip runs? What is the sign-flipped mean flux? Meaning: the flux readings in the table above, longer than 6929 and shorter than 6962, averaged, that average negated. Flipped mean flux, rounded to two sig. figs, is -9.6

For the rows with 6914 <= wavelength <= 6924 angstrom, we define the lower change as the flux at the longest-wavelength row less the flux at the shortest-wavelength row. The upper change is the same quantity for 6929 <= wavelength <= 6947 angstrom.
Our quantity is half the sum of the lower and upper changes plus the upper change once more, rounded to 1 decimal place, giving -0.6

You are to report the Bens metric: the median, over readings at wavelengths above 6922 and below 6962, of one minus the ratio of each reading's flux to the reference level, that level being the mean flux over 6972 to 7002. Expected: 0.045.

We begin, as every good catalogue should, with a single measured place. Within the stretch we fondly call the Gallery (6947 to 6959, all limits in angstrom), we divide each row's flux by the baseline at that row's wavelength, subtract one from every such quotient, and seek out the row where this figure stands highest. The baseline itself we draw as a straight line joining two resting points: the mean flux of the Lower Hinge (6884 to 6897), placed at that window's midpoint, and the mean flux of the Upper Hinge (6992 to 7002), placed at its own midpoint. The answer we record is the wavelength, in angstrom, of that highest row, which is 6955.5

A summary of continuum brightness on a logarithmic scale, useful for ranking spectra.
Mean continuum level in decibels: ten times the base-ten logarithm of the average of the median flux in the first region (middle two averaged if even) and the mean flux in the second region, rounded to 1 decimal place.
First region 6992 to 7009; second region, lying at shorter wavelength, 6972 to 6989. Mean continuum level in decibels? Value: 10.0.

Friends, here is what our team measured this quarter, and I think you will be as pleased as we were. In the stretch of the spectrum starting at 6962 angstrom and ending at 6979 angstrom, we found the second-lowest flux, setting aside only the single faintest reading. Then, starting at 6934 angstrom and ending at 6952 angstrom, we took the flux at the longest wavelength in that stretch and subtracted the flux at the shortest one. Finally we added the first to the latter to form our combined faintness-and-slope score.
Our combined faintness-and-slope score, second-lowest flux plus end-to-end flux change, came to 9.0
